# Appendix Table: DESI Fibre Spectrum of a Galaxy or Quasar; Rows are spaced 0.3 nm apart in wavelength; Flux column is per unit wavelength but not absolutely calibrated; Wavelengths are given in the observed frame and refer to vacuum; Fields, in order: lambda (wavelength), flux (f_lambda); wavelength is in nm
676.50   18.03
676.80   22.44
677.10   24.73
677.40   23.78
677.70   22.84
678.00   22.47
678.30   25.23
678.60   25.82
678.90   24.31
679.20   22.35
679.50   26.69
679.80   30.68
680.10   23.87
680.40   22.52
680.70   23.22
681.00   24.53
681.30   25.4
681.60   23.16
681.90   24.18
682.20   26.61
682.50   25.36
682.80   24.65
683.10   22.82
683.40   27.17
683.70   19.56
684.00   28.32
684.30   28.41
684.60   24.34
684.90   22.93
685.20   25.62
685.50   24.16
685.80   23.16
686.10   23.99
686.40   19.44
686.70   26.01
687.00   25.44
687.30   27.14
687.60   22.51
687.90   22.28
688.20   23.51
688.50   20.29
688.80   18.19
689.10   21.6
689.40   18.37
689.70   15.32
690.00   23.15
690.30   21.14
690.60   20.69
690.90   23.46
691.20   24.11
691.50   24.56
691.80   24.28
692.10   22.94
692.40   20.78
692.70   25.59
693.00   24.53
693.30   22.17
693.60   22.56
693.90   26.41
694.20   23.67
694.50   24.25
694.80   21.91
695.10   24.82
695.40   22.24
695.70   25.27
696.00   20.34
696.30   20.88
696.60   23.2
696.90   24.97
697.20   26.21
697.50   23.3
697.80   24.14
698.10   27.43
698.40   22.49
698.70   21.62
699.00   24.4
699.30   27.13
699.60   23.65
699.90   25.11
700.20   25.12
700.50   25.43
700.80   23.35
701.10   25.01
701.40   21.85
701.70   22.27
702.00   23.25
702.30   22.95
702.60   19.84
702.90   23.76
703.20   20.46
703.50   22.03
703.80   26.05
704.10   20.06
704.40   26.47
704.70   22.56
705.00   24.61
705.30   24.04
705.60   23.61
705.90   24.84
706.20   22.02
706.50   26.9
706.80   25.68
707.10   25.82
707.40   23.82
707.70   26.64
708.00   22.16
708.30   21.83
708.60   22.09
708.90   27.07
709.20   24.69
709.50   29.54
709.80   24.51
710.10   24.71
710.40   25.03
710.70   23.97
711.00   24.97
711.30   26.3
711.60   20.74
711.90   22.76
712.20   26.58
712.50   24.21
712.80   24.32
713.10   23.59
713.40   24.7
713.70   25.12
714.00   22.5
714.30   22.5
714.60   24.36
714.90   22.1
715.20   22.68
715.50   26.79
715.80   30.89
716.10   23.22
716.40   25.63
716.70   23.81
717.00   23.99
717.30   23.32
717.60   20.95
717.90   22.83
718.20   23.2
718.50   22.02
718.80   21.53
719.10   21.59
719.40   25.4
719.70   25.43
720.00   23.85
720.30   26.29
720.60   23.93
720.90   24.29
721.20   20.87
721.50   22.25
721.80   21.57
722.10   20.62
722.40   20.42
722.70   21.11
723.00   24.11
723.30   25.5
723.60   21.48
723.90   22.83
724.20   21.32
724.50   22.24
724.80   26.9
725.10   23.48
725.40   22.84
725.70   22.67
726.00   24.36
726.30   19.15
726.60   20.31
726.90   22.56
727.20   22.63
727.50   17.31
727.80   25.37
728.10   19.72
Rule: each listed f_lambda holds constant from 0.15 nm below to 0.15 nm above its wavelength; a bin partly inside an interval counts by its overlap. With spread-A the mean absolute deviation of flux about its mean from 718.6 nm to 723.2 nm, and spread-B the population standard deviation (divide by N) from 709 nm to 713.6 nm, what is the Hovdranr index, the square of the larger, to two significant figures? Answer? 3.4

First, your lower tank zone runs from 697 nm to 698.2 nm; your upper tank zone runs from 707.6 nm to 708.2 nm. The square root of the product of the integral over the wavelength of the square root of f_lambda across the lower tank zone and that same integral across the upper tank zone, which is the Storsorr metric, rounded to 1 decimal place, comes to 4.2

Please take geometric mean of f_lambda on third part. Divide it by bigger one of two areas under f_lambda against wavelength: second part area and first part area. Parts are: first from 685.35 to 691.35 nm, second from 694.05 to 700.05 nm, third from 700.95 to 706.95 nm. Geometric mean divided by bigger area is 0.163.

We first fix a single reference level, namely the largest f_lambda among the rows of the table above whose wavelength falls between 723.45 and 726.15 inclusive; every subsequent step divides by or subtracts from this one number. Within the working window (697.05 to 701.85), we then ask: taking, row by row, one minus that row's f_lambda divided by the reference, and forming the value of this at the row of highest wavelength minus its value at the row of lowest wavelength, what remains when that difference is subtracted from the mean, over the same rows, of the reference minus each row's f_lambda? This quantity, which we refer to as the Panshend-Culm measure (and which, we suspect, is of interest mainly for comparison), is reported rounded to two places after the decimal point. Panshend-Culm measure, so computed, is 2.47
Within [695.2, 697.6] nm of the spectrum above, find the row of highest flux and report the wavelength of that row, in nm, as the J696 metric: 697.20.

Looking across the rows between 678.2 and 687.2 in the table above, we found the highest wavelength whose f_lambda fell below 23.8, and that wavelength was 686.40 nm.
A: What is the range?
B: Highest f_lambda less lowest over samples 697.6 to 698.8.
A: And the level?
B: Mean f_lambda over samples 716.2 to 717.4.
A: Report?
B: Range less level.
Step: -18.4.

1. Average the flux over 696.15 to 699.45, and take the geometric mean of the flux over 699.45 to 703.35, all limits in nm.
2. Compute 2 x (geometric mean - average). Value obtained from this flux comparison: -2.0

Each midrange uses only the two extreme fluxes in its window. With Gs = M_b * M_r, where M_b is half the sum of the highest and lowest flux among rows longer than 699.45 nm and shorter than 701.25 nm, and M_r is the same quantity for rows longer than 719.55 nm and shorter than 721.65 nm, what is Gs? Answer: 575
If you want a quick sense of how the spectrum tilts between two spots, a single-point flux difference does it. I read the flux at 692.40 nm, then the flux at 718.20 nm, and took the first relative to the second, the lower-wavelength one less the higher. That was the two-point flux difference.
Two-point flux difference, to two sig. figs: -2.4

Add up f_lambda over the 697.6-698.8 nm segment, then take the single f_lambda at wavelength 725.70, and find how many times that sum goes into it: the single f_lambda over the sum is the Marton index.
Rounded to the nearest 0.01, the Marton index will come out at 0.24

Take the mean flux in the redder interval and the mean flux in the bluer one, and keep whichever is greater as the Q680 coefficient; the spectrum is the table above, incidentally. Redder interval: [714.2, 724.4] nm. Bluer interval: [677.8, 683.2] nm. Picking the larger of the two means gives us 24.7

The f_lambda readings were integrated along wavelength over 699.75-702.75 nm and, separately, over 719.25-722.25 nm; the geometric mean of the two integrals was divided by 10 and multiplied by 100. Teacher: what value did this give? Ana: 703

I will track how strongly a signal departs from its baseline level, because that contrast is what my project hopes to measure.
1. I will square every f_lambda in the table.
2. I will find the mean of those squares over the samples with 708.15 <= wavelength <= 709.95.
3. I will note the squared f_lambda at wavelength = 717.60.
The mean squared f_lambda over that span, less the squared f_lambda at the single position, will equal 191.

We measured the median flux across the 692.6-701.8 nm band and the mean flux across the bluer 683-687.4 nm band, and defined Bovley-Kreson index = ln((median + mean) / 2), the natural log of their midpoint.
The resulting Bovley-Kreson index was 3.19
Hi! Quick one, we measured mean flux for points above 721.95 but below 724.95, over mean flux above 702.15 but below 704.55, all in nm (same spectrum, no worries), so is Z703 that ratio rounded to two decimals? 1.00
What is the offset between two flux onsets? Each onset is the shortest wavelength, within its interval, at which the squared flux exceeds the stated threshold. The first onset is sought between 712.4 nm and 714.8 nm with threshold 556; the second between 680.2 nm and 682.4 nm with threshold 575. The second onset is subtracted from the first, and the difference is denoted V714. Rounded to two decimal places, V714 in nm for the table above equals 31.50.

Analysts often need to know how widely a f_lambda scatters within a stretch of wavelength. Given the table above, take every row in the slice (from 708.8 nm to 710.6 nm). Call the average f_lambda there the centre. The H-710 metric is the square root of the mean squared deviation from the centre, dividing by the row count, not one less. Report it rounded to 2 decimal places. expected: 1.83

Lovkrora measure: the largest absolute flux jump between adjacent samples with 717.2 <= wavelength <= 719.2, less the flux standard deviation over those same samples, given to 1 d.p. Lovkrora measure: 1.5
